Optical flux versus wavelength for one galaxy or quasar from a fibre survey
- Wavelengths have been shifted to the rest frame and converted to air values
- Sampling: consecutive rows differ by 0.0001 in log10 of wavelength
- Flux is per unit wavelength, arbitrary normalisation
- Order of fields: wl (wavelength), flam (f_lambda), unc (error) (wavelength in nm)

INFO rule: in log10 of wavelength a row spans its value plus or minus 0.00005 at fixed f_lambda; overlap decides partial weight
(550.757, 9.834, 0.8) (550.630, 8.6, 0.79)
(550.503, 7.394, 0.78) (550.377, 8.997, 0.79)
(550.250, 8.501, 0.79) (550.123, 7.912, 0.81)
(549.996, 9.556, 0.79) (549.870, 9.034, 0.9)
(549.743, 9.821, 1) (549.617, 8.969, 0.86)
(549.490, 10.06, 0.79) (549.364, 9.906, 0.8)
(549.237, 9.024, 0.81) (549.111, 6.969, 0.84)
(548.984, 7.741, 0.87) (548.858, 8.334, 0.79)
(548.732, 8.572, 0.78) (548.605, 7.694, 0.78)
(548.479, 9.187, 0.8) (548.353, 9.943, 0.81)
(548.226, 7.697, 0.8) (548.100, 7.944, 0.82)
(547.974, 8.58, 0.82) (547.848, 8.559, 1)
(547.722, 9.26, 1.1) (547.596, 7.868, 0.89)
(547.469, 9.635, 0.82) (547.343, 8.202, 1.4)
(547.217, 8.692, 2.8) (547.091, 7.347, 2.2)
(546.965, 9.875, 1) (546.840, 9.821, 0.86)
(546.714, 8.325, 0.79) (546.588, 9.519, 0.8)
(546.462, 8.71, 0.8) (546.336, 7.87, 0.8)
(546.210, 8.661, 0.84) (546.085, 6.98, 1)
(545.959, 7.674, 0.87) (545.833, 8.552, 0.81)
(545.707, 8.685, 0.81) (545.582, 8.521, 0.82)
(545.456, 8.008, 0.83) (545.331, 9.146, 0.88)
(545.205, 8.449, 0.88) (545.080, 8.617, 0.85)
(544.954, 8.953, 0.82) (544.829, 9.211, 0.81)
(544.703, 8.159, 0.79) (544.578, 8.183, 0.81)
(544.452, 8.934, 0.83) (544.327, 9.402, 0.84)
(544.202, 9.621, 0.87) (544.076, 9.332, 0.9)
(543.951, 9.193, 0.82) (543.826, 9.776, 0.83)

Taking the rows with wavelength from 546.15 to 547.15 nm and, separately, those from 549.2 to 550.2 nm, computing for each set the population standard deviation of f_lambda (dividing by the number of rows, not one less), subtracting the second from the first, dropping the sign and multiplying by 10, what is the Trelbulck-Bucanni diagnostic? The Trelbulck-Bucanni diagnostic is 2.0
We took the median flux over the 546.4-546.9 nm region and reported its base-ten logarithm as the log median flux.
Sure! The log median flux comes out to 0.960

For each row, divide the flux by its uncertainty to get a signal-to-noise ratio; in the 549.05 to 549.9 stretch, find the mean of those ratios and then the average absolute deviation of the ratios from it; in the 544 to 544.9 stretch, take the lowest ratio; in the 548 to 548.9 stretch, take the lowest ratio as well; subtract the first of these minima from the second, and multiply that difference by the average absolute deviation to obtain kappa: -0.6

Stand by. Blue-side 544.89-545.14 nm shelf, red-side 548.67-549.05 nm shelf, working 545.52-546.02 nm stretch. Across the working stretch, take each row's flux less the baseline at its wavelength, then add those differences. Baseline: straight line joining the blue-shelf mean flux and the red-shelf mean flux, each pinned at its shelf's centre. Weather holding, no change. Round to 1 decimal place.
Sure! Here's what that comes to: -1.3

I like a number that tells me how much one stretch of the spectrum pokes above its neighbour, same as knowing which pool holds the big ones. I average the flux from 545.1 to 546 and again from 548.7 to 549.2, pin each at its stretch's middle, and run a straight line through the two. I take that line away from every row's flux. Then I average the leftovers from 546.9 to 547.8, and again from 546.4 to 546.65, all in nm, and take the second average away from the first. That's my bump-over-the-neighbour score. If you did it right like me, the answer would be -0.3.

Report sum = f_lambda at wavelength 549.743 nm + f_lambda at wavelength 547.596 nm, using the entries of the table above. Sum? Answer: 17.7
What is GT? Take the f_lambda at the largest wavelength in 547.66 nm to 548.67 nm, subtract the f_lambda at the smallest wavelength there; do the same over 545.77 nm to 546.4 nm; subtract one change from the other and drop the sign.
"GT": 0.9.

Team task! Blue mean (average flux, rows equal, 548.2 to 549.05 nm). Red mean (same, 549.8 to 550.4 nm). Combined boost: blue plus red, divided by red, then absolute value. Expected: 1.96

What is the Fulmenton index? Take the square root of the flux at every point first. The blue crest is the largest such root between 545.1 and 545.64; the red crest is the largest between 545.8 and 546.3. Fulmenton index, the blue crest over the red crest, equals 1.03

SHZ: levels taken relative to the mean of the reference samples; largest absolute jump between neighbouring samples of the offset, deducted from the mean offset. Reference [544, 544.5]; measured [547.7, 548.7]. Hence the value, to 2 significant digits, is -3.0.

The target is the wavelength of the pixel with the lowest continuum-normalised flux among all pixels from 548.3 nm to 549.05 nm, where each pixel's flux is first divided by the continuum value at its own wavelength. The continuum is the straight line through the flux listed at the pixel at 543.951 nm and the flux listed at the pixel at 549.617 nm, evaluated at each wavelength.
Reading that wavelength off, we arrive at 548.605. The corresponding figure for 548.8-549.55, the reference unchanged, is 549.111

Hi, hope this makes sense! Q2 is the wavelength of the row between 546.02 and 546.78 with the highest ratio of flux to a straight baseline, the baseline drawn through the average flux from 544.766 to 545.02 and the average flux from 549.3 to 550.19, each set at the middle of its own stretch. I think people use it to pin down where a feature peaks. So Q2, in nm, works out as 546.588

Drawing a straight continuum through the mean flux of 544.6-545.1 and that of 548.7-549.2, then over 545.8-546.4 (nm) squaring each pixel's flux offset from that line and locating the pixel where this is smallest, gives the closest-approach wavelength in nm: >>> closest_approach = 545.833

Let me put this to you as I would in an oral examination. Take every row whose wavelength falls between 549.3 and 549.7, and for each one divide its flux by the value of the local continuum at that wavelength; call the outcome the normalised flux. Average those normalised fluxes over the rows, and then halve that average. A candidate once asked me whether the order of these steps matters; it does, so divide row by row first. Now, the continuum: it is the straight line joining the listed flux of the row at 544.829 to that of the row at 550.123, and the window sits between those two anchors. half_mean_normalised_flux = 0.60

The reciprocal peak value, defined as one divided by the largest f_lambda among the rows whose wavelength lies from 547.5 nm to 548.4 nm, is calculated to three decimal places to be 0.101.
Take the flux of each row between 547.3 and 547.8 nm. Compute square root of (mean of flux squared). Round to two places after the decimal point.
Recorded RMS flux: 8.77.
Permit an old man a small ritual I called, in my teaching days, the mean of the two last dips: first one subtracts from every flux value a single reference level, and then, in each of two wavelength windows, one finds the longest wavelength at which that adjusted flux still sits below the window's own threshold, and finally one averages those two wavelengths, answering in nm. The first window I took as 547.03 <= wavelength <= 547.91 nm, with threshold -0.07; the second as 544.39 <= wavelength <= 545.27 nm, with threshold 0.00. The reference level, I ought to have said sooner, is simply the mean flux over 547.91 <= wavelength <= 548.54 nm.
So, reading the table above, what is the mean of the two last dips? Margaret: 546.53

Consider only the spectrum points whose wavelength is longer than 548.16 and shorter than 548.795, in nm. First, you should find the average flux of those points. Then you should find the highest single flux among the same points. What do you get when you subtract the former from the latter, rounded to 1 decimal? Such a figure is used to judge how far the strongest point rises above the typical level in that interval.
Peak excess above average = 1.3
